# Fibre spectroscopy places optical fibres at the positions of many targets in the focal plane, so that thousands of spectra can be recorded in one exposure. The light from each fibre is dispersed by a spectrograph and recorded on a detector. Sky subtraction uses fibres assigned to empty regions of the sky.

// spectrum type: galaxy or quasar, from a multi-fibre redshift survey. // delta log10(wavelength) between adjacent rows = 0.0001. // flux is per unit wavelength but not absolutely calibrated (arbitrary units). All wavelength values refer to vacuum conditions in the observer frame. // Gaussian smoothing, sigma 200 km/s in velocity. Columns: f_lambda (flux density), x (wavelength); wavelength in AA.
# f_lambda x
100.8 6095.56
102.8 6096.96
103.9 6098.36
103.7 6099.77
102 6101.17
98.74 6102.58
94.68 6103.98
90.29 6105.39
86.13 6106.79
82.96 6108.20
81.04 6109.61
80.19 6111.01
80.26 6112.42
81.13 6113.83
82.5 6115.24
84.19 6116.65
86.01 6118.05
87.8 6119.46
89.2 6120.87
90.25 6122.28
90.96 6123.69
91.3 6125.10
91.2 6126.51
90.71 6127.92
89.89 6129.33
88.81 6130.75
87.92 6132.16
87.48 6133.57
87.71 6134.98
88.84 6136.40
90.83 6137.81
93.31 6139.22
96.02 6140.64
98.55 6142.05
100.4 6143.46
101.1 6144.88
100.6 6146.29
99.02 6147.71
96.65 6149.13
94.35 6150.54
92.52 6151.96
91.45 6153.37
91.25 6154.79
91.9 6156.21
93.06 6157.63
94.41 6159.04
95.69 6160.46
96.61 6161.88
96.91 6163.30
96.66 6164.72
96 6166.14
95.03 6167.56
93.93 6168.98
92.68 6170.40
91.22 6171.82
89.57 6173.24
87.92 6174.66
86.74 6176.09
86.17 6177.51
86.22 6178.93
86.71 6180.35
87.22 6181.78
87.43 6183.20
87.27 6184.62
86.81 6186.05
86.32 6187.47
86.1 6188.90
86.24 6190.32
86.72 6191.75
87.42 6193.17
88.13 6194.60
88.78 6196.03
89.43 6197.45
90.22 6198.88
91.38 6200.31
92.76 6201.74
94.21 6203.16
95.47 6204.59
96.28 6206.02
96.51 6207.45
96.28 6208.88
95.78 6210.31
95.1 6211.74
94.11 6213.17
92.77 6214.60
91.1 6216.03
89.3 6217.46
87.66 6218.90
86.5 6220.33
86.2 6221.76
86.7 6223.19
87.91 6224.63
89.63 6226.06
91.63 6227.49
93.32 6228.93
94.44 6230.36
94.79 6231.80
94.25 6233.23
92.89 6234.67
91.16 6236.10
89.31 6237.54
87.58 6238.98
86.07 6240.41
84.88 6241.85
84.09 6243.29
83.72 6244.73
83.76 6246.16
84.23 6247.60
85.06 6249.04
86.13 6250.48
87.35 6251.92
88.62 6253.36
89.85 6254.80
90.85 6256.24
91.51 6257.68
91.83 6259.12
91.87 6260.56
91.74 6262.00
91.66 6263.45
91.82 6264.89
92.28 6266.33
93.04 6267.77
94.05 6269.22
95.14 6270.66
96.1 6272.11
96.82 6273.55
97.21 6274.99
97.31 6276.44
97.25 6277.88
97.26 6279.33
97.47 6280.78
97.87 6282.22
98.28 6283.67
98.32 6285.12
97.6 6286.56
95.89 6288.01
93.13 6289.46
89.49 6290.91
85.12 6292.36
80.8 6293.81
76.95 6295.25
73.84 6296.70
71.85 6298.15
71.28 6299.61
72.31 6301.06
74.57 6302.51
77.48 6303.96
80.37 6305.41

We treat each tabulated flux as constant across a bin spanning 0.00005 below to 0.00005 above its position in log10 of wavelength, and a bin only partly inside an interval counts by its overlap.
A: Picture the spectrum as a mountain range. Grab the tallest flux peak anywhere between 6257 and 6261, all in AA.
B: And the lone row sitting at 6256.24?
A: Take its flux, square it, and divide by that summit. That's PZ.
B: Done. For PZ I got 90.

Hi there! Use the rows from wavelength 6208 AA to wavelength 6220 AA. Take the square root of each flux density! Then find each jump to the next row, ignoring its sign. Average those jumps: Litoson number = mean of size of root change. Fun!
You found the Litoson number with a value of 0.064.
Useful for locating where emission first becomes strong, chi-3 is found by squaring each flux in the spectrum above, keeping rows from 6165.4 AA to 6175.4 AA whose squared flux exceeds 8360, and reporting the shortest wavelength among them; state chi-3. 6166.14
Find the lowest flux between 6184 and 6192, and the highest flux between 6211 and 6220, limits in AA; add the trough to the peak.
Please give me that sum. 181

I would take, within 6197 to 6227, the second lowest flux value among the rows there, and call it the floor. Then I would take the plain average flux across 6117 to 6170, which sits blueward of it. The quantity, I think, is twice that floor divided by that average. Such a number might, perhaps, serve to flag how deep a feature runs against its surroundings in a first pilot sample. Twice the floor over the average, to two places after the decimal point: 1.86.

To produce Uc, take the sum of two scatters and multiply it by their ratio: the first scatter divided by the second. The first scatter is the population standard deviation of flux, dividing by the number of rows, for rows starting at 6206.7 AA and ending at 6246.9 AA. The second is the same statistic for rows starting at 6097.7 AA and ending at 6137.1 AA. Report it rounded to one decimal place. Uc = 6.6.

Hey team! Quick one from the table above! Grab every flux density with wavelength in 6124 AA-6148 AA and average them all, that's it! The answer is 93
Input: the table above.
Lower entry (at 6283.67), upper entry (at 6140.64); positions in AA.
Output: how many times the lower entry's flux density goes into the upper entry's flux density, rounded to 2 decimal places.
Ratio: 0.98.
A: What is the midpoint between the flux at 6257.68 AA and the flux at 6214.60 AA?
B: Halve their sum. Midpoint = 92.1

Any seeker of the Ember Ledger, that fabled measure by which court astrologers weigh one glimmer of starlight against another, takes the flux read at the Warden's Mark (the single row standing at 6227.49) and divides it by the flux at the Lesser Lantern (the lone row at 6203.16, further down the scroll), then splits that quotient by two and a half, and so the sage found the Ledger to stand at 0.39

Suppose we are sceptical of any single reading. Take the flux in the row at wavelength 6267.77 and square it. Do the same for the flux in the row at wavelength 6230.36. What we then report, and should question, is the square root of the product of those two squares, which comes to 8787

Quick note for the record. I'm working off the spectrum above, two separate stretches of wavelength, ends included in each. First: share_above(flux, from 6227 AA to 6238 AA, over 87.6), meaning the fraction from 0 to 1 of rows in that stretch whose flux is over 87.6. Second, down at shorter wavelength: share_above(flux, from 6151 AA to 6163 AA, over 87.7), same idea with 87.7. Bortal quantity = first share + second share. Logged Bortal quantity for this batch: 2.0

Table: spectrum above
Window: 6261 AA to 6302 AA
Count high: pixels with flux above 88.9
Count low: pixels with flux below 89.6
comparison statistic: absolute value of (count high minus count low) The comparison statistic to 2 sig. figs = 13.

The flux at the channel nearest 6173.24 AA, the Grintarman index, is 89.57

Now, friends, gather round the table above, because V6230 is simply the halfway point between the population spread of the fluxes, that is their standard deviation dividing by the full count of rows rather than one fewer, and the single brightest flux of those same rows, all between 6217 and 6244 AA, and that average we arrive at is 49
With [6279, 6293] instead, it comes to 51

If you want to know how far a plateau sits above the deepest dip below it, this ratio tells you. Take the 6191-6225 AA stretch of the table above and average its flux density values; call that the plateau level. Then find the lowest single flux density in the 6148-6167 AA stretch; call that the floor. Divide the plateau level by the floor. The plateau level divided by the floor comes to 1.00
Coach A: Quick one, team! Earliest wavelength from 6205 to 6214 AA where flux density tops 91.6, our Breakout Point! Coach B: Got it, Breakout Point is 6206.02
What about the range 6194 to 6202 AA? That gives 6201.74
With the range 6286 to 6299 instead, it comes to 6286.56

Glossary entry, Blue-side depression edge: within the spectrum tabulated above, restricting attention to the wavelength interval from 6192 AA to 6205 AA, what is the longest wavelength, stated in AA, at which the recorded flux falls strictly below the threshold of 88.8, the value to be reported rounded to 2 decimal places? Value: 6196.03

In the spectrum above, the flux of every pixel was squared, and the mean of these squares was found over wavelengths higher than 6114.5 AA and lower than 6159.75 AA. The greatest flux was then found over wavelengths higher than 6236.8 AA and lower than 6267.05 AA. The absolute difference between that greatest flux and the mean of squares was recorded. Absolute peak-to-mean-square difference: 8371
